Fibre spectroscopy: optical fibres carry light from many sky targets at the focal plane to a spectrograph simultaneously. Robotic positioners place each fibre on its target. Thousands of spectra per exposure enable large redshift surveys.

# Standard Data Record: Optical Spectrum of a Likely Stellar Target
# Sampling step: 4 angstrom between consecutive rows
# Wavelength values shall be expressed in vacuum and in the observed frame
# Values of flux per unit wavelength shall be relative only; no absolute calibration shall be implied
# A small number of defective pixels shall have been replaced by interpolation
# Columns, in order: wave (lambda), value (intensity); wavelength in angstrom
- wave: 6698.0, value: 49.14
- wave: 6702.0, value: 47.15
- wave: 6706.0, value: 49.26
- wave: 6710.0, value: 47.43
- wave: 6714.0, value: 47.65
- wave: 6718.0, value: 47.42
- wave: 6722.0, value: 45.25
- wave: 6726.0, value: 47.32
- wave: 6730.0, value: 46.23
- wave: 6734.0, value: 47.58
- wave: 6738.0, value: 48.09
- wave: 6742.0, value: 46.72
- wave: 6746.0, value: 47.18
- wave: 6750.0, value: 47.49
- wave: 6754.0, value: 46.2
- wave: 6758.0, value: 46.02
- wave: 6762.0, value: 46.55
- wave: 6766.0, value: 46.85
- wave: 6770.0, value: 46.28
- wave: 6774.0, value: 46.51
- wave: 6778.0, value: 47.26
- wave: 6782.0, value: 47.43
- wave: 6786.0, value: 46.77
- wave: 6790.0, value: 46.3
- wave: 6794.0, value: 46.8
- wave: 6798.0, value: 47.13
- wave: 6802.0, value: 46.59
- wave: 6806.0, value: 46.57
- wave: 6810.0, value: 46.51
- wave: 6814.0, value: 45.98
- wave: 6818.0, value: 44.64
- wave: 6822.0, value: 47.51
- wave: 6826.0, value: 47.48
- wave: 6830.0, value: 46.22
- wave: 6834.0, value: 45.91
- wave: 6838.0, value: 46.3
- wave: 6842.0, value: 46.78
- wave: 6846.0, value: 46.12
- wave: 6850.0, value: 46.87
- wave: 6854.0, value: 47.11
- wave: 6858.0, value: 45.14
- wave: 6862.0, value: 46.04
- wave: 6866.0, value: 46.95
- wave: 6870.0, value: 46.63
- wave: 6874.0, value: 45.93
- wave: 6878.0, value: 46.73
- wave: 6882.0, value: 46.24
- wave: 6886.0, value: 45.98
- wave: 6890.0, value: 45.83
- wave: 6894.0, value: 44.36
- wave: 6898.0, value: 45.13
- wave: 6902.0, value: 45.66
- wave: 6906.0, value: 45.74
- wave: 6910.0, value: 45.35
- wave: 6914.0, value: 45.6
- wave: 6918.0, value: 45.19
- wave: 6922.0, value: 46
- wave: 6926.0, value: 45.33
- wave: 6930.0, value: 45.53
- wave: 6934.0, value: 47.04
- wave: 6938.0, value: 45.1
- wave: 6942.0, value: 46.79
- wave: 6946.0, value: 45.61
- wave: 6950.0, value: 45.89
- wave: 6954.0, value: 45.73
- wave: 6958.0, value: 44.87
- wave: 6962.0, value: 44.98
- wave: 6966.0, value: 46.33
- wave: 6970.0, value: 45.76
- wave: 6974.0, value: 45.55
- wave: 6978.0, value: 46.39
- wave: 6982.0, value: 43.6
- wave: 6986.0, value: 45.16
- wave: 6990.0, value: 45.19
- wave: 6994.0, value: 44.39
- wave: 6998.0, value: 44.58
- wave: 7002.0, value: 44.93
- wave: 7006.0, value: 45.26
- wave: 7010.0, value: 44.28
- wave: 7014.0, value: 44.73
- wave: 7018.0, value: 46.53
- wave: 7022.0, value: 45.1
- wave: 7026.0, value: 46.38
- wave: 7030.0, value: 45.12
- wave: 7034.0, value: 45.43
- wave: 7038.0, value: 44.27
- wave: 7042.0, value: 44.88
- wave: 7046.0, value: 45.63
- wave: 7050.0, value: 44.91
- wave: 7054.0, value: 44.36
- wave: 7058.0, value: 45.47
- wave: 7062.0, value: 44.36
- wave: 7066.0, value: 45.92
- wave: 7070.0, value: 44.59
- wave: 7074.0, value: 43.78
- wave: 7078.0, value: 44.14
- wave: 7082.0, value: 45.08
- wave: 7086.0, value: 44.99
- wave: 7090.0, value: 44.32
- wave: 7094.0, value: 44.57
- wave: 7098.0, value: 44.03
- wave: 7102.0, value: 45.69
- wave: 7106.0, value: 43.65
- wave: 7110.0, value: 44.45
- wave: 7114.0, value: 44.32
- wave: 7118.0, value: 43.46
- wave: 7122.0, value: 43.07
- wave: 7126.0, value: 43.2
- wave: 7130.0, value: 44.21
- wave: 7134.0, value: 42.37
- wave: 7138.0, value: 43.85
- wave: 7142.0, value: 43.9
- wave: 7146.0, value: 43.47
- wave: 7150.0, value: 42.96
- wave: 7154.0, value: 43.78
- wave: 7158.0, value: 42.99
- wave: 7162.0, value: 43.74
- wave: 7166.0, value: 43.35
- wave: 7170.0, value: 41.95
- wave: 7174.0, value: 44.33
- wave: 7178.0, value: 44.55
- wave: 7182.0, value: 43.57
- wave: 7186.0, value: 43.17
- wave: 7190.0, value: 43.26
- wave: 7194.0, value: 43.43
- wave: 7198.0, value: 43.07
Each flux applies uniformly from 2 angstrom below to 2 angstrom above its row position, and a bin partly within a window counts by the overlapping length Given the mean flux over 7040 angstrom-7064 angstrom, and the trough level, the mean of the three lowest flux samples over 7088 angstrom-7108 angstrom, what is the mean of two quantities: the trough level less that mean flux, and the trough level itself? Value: 21.5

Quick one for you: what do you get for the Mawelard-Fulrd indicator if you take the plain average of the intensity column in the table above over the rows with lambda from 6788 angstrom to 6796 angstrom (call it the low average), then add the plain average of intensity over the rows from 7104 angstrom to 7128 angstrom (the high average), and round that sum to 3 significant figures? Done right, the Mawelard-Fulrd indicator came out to 90.2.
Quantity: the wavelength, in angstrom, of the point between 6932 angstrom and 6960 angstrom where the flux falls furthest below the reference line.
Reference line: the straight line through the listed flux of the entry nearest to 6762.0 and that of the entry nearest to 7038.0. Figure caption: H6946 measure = 6958.0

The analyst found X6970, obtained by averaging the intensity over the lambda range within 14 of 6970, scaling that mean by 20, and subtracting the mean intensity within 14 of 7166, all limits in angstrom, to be 864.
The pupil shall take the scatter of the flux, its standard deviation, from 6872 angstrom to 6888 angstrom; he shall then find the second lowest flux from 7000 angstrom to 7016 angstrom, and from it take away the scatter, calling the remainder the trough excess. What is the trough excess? 44.4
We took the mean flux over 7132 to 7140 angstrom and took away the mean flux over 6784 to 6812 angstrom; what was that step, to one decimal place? -3.6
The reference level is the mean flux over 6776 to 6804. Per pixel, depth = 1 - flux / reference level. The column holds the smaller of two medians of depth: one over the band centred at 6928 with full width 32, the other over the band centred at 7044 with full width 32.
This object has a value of 0.028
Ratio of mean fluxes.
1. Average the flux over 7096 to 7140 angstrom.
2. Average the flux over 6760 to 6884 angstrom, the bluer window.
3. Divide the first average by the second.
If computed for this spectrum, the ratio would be 0.943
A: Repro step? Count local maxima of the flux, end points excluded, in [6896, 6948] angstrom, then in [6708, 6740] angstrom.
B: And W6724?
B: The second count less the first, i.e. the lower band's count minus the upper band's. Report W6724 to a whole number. -3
